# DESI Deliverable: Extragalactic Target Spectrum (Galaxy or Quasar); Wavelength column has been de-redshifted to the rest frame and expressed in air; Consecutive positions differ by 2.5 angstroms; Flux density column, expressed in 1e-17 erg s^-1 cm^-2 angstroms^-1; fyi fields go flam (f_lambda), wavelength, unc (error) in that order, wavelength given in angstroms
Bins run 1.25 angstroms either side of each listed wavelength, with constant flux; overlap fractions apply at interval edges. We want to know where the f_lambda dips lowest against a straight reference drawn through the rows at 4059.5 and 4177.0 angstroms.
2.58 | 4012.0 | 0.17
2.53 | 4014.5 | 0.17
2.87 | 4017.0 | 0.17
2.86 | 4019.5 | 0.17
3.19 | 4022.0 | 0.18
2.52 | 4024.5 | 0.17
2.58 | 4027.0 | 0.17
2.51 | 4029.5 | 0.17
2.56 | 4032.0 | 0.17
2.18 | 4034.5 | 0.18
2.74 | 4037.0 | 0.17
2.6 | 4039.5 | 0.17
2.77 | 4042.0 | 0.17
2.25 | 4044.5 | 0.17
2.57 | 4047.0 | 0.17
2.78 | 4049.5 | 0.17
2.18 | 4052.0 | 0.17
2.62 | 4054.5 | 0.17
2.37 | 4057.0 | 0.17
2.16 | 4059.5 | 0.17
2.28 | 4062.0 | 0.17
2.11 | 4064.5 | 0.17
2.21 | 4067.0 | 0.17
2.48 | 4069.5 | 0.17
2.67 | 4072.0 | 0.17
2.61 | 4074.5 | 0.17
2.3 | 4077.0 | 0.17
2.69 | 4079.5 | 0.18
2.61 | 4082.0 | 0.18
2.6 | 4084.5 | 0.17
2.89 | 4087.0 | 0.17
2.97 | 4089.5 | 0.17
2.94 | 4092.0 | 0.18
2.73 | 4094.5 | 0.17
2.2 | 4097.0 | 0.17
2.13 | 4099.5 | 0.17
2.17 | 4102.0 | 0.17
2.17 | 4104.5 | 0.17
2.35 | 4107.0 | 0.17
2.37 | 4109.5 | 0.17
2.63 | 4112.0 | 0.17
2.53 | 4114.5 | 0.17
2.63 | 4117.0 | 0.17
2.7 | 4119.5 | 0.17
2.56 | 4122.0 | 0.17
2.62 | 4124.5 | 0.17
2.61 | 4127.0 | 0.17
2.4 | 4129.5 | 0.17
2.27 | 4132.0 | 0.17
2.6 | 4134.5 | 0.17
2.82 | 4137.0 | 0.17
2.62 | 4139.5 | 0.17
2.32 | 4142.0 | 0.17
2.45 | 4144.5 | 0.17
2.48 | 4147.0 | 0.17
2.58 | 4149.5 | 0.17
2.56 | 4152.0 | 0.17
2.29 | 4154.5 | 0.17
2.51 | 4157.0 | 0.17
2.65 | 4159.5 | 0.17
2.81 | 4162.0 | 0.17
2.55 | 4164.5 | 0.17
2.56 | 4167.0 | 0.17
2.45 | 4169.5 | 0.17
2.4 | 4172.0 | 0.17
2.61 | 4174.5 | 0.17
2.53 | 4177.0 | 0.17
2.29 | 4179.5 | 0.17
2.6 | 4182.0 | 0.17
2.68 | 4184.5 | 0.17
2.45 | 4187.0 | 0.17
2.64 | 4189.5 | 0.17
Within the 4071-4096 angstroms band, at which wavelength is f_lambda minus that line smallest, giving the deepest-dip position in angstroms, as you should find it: 4077.0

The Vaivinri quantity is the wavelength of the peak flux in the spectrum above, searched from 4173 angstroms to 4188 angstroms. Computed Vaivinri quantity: 4184.5 angstroms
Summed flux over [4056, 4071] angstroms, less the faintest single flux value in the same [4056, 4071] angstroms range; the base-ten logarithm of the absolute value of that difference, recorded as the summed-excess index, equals 1.1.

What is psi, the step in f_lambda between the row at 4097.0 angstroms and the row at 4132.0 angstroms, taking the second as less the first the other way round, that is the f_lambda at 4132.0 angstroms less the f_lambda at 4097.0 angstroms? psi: 0.07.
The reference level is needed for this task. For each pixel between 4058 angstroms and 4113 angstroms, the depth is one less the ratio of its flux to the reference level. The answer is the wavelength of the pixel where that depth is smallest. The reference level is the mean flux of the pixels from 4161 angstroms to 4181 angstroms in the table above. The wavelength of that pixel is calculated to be 4089.5 angstroms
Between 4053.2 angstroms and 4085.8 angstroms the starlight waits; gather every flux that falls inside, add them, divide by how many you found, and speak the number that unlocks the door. 2.44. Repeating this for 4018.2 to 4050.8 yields 2.62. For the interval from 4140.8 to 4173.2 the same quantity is 2.51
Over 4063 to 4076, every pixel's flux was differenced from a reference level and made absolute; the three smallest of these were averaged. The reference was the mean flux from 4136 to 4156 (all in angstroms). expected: 0.10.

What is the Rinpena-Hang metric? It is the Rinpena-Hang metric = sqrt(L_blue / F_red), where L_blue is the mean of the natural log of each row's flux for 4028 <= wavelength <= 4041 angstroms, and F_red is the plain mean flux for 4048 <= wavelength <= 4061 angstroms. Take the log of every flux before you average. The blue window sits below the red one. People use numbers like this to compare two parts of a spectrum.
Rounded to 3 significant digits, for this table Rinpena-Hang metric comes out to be 0.617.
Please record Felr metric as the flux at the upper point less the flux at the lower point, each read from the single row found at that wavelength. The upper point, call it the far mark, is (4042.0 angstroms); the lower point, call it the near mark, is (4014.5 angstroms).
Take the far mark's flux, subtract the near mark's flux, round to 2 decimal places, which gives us 0.24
